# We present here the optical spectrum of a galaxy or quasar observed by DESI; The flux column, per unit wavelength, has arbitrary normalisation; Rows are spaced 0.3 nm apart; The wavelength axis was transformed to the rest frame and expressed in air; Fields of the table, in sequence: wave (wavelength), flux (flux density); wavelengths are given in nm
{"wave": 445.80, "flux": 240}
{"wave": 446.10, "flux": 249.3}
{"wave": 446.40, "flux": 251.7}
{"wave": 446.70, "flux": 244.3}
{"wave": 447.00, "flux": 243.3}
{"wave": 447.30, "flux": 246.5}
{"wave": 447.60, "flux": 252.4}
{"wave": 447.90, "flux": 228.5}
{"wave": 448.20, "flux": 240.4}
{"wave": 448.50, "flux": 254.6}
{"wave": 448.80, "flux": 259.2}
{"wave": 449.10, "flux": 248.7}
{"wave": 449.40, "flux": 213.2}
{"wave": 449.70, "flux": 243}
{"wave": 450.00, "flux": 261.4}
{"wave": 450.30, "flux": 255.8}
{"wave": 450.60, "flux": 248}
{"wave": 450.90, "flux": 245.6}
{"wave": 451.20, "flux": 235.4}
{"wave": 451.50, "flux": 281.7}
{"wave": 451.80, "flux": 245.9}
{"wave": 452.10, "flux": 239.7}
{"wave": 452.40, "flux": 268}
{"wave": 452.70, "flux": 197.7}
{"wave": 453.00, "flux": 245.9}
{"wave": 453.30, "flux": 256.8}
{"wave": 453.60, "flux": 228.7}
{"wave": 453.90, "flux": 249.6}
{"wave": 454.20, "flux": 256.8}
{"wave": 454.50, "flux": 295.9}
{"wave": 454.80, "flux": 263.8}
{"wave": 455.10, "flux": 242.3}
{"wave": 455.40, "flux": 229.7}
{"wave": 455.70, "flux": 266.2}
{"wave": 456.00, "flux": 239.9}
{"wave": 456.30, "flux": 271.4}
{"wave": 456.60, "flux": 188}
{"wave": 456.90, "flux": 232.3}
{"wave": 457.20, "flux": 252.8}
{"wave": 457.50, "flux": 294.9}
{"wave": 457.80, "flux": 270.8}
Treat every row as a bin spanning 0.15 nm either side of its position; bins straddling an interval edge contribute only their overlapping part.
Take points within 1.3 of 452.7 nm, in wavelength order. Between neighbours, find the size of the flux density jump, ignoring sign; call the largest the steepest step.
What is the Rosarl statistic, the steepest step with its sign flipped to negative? -70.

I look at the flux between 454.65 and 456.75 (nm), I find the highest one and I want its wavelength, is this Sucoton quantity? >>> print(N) 456.30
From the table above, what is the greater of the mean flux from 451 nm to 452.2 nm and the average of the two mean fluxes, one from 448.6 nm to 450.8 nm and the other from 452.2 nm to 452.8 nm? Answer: 251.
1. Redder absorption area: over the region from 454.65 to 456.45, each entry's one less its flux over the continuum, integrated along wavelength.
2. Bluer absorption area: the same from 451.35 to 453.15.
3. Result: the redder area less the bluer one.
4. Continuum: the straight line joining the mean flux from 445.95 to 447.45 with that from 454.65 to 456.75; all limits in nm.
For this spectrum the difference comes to -0.053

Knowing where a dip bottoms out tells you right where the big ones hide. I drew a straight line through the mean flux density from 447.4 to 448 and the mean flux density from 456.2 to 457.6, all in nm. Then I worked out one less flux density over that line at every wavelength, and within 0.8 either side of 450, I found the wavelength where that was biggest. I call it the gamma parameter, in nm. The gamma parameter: 449.40 nm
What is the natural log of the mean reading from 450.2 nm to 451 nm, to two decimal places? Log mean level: 5.52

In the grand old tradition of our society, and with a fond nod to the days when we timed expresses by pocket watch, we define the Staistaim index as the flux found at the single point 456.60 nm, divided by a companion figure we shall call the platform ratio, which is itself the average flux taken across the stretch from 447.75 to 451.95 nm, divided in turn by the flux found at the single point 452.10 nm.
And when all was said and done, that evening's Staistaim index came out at 182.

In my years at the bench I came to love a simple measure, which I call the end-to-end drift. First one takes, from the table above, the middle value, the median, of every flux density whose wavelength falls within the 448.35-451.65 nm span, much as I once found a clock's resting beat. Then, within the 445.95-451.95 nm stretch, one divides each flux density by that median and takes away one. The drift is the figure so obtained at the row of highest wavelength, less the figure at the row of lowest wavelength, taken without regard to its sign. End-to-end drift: 0.014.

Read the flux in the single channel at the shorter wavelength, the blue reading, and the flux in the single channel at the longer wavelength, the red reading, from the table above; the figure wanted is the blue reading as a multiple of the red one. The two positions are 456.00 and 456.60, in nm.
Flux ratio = 1.28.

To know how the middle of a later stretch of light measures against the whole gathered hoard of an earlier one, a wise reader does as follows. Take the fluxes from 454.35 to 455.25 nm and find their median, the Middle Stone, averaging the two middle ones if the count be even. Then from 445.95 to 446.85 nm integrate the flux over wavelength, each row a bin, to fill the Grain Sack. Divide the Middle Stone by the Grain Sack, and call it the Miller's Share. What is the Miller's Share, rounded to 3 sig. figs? 1.18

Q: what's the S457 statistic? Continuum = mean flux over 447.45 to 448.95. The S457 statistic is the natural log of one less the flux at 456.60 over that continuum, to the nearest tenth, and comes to -1.4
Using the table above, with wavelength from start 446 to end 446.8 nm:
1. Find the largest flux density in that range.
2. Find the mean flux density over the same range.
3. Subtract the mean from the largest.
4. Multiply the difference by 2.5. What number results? 8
